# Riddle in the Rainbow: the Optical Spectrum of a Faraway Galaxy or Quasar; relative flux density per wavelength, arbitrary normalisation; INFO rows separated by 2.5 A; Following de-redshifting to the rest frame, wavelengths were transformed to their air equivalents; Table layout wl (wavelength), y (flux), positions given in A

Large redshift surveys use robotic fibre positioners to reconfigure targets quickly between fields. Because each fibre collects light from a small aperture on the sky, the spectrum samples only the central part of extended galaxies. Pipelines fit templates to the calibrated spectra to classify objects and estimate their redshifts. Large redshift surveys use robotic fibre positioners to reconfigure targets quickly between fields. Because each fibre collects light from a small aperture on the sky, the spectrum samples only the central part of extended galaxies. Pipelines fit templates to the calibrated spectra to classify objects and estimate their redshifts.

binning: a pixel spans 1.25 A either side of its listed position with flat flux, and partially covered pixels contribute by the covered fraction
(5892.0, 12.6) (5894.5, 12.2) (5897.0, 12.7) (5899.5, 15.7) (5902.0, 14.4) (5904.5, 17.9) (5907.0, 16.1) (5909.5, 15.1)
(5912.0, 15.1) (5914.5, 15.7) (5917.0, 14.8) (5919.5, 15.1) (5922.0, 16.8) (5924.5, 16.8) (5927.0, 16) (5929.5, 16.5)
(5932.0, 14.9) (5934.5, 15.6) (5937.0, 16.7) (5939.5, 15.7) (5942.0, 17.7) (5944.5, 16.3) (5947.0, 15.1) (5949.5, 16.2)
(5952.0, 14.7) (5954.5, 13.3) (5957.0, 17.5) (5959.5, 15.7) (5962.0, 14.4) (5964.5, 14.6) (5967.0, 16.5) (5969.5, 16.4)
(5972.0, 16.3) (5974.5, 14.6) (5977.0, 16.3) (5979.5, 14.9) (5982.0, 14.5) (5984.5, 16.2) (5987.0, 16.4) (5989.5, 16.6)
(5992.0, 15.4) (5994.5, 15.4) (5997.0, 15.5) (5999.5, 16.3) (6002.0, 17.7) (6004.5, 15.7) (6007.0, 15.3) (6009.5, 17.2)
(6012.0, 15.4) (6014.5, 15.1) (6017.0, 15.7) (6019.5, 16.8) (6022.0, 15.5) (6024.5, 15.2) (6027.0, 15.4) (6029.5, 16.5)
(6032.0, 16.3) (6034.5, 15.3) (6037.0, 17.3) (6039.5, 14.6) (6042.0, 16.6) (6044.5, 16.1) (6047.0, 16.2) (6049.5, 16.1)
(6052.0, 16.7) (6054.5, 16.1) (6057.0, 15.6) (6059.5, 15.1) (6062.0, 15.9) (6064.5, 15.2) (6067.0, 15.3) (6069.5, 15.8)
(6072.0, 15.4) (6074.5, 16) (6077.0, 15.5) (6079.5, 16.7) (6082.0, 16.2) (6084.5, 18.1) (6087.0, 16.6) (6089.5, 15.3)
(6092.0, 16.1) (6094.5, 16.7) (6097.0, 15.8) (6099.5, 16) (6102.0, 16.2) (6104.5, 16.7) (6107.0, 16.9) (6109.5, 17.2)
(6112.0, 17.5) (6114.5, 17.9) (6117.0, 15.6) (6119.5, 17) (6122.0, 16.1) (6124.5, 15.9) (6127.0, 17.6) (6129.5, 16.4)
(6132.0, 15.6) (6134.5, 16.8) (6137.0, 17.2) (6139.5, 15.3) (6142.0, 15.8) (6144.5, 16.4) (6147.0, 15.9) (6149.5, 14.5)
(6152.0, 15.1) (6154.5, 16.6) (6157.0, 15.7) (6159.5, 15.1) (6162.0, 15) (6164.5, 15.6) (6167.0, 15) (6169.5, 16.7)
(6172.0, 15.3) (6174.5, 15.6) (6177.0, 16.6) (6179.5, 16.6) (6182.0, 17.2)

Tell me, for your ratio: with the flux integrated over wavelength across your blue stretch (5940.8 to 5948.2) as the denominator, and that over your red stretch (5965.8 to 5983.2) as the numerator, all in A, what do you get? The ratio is 2.2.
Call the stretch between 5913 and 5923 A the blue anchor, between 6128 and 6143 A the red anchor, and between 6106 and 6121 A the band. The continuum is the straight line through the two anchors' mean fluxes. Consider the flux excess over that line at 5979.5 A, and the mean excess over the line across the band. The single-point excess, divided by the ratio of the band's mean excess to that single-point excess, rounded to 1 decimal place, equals 0.8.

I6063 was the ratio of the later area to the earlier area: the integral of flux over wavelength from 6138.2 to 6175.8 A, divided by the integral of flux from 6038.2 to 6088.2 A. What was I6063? 0.73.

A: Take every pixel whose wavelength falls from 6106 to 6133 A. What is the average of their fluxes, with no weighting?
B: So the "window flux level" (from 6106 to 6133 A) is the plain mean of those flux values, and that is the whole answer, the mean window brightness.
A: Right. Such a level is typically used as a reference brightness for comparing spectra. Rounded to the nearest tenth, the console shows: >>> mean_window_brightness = 16.7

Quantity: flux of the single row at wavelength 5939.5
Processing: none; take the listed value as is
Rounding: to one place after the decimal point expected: 15.7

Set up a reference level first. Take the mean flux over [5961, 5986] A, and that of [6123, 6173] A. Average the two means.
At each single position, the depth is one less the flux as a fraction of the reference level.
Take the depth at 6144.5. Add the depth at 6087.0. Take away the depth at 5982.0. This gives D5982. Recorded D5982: -0.18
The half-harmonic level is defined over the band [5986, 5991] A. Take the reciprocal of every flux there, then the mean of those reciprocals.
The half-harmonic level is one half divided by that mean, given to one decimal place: 8.2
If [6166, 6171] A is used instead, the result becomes 7.9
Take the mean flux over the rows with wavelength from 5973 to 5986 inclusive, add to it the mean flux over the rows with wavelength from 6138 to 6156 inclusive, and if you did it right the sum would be 31.0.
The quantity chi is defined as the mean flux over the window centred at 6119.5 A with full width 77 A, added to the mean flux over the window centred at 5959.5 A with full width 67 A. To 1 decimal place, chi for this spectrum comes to 32.1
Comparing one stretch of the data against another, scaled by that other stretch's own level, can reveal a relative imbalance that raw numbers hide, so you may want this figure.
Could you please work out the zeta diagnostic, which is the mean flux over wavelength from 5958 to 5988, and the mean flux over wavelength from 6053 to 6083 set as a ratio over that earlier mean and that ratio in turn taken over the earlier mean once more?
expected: 0.0649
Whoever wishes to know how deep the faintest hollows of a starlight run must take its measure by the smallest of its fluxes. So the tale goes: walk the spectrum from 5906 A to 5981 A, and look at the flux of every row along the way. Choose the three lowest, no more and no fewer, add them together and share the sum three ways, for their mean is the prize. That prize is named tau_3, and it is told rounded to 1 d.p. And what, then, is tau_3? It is 14.1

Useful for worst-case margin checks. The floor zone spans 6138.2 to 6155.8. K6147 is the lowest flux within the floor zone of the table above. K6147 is 14.5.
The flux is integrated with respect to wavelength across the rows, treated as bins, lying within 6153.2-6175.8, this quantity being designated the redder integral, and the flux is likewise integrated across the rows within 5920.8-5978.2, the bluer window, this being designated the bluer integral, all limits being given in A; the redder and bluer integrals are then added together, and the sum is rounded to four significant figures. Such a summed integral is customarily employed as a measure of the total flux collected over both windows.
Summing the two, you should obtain 1263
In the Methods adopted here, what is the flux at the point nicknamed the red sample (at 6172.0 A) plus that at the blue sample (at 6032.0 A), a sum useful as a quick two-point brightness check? 31.6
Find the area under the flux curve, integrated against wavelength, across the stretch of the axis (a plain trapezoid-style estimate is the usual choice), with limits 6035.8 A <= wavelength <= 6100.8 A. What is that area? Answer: 1042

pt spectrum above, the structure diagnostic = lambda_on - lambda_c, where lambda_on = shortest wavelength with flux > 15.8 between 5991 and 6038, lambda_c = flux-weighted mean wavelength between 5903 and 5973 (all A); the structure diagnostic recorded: 61.4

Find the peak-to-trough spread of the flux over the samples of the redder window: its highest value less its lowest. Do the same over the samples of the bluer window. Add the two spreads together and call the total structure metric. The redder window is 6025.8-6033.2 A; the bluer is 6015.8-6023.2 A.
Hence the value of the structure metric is 2.40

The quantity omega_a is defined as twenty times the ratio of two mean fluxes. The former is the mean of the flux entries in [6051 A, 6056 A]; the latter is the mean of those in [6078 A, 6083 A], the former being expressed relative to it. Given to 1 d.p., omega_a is 19.9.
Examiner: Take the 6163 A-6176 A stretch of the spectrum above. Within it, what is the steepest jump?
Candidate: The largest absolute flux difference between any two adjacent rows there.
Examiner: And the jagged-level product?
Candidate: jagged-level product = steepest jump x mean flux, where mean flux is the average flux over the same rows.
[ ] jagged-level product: 27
